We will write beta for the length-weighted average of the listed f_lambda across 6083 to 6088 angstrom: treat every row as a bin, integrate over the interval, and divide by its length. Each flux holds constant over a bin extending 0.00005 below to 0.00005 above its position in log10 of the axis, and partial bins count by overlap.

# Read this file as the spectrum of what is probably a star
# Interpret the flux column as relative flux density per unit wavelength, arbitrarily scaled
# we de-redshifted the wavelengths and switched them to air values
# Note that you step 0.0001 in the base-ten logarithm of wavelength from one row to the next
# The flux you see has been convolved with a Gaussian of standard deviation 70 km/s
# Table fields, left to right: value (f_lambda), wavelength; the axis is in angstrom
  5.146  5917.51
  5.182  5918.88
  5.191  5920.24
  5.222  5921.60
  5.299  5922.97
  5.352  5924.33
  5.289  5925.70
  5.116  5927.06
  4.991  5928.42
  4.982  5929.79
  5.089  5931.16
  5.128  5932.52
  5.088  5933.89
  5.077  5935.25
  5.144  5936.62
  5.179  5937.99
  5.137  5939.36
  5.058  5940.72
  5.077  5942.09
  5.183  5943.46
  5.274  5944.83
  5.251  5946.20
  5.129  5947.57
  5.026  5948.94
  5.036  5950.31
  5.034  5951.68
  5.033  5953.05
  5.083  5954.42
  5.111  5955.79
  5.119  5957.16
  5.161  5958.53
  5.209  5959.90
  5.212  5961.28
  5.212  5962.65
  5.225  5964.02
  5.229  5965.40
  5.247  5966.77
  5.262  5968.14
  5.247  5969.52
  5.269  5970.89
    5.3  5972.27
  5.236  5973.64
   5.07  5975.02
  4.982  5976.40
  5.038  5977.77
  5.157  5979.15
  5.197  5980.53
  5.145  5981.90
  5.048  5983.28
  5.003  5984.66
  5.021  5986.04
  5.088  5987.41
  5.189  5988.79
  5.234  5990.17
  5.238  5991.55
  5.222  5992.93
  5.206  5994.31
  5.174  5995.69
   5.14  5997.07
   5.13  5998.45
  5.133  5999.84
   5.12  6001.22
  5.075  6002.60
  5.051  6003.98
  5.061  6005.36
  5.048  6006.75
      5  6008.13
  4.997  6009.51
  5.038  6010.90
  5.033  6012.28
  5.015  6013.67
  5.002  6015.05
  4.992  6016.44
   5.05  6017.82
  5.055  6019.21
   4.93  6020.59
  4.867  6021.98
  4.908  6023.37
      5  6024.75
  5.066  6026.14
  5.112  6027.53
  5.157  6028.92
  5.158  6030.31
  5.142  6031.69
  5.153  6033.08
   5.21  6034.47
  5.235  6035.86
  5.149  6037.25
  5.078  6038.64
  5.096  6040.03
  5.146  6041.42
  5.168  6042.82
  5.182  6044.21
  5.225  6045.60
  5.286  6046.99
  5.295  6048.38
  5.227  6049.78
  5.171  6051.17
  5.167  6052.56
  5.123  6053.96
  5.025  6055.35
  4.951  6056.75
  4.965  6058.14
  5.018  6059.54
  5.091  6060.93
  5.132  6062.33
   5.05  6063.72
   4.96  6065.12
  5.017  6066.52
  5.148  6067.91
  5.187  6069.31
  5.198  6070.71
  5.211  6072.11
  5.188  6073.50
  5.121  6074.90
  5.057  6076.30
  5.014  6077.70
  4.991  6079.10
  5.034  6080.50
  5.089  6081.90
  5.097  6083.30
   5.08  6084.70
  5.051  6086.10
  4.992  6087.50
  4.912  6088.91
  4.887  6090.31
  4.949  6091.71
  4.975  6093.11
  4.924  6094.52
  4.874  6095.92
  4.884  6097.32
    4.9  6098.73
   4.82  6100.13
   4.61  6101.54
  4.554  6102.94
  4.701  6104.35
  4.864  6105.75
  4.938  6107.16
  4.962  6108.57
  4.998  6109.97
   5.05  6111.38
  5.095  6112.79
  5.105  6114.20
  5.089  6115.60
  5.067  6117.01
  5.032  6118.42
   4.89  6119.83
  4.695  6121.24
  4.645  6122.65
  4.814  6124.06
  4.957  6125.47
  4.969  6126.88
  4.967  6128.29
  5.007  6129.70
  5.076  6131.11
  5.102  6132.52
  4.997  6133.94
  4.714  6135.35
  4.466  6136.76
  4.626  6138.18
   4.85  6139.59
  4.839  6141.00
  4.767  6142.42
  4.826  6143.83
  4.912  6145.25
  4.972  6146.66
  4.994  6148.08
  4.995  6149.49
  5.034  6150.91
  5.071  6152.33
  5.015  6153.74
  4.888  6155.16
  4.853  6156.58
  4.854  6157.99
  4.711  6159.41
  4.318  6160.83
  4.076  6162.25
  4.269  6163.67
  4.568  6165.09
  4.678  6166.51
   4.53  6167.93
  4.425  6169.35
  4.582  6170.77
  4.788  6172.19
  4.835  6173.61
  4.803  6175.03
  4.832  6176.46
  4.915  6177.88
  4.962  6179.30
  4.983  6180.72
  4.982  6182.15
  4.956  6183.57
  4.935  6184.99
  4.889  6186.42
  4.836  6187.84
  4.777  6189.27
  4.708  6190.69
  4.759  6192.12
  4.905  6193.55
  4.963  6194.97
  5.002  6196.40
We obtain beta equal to 5.06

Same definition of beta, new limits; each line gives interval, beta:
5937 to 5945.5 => 5.15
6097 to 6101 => 4.85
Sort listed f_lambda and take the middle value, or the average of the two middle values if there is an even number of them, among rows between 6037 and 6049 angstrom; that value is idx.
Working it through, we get 5.17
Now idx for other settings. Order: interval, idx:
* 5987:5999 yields 5.19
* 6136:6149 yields 4.84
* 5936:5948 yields 5.14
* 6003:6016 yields 5.03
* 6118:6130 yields 4.96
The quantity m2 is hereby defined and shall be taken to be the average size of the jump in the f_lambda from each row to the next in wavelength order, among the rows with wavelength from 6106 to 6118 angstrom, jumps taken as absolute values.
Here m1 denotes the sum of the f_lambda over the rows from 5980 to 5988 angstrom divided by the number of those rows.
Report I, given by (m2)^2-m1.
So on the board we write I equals -5.08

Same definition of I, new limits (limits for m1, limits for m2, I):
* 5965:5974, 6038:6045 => -5.26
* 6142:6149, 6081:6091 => -4.89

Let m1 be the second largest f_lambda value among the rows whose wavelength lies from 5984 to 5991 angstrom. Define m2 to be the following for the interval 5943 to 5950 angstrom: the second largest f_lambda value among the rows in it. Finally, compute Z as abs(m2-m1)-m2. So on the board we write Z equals -5.19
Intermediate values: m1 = 5.189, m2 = 5.251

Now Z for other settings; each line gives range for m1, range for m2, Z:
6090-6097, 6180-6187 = -4.95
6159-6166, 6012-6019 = -4.57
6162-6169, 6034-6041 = -4.57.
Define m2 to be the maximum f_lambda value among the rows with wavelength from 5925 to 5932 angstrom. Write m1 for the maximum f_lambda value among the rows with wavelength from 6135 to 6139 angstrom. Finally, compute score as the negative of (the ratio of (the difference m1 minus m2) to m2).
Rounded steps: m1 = 4.714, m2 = 5.289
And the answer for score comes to 0.11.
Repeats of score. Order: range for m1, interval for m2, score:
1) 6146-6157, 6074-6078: 0.01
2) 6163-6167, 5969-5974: 0.12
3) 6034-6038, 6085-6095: -0.04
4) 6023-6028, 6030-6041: 0.02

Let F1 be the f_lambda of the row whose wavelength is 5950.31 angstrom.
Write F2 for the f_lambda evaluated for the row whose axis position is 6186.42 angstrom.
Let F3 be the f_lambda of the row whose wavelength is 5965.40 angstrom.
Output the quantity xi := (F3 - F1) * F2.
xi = 0.9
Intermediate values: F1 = 5.036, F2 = 4.889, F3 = 5.229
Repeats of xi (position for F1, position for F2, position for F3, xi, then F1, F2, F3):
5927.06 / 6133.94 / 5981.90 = 0.1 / 5.116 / 4.997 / 5.145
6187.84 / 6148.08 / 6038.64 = 1.2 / 4.836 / 4.994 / 5.078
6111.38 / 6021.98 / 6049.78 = 0.9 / 5.05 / 4.867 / 5.227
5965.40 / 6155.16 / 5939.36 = -0.4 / 5.229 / 4.888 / 5.137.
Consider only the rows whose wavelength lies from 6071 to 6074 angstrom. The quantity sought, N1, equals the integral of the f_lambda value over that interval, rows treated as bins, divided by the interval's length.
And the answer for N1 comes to 5.2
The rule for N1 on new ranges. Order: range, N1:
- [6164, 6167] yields 4.6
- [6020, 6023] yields 4.9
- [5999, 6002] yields 5.1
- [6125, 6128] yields 5.0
